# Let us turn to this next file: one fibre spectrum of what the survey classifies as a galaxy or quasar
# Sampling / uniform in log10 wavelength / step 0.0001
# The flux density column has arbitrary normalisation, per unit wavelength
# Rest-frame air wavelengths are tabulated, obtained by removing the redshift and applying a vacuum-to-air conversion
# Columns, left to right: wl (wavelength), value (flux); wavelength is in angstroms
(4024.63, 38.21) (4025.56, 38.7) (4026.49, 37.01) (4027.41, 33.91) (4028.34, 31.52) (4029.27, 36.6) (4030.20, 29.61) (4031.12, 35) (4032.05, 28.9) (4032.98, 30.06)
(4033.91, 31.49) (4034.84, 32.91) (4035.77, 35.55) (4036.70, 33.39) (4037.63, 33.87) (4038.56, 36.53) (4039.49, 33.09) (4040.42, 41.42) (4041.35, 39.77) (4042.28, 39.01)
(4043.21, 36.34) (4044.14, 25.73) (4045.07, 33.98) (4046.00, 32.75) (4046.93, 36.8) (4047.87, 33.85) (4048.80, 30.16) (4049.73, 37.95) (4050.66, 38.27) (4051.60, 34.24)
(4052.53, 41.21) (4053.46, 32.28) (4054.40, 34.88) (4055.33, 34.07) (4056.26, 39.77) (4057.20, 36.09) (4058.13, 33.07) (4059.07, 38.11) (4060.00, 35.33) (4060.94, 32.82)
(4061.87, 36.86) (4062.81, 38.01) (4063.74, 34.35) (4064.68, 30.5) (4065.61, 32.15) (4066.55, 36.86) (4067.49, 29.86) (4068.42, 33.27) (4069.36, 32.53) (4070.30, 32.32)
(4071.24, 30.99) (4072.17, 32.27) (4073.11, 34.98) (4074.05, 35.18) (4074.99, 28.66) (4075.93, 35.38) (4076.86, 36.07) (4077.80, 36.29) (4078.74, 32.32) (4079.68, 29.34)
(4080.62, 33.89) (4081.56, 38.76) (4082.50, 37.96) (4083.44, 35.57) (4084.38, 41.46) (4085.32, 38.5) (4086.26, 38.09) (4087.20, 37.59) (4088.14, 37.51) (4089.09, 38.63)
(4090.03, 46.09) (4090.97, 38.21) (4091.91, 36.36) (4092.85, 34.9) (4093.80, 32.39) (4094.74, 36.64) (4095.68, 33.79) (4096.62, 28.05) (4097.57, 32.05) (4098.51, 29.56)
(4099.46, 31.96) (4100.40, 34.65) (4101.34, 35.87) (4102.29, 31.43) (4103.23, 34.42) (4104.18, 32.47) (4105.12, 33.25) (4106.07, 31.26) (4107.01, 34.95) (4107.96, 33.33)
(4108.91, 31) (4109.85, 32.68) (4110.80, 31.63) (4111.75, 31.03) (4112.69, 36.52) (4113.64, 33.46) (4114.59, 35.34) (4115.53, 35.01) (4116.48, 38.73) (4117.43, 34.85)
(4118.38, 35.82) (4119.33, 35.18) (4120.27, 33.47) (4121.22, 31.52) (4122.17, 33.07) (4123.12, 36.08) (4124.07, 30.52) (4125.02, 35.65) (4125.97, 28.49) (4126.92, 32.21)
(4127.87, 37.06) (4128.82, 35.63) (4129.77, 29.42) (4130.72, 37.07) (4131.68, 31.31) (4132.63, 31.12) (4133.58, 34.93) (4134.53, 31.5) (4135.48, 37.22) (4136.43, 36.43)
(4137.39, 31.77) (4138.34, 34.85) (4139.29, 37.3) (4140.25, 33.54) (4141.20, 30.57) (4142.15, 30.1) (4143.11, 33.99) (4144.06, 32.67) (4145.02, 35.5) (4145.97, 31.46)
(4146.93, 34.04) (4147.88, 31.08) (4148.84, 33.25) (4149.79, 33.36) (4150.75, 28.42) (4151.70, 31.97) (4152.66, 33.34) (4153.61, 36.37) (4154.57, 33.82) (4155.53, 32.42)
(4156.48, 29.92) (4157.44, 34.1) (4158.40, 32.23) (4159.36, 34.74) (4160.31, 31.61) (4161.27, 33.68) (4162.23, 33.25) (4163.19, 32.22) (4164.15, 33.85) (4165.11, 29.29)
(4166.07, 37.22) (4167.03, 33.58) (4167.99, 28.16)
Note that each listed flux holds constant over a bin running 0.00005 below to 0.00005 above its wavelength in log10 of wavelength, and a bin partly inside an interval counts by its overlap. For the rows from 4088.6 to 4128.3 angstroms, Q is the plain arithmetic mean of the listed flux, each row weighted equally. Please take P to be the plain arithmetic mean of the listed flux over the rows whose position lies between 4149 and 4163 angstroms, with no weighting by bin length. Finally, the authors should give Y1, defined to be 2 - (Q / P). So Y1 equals 0.96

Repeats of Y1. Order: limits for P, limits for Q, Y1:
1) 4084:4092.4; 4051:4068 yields 1.11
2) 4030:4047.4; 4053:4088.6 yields 0.98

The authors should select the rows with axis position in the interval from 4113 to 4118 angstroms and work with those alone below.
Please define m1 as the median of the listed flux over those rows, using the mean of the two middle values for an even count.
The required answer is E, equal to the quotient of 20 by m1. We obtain 0.57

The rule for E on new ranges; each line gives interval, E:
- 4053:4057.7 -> 0.57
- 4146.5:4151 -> 0.60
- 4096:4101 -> 0.63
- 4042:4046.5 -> 0.59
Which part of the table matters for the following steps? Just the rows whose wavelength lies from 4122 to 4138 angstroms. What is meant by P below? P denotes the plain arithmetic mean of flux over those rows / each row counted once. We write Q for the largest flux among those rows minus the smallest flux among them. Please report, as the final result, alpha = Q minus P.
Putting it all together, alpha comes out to -24.8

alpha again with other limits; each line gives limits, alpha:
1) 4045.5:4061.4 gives -24.3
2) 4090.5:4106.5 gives -23.2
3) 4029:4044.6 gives -18.4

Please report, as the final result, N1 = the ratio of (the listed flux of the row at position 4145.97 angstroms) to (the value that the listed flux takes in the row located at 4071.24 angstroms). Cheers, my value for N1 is 1.02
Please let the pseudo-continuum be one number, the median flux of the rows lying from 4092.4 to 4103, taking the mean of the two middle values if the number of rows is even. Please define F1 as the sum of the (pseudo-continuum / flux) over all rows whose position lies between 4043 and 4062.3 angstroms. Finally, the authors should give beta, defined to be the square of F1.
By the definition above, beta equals 386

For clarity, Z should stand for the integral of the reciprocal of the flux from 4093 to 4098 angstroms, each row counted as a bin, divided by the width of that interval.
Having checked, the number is 0.0307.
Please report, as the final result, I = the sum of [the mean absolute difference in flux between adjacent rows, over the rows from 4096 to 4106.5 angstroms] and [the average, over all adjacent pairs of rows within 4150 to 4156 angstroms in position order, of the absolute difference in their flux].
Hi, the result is 4.9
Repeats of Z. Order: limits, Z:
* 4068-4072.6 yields 0.0310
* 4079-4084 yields 0.0288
